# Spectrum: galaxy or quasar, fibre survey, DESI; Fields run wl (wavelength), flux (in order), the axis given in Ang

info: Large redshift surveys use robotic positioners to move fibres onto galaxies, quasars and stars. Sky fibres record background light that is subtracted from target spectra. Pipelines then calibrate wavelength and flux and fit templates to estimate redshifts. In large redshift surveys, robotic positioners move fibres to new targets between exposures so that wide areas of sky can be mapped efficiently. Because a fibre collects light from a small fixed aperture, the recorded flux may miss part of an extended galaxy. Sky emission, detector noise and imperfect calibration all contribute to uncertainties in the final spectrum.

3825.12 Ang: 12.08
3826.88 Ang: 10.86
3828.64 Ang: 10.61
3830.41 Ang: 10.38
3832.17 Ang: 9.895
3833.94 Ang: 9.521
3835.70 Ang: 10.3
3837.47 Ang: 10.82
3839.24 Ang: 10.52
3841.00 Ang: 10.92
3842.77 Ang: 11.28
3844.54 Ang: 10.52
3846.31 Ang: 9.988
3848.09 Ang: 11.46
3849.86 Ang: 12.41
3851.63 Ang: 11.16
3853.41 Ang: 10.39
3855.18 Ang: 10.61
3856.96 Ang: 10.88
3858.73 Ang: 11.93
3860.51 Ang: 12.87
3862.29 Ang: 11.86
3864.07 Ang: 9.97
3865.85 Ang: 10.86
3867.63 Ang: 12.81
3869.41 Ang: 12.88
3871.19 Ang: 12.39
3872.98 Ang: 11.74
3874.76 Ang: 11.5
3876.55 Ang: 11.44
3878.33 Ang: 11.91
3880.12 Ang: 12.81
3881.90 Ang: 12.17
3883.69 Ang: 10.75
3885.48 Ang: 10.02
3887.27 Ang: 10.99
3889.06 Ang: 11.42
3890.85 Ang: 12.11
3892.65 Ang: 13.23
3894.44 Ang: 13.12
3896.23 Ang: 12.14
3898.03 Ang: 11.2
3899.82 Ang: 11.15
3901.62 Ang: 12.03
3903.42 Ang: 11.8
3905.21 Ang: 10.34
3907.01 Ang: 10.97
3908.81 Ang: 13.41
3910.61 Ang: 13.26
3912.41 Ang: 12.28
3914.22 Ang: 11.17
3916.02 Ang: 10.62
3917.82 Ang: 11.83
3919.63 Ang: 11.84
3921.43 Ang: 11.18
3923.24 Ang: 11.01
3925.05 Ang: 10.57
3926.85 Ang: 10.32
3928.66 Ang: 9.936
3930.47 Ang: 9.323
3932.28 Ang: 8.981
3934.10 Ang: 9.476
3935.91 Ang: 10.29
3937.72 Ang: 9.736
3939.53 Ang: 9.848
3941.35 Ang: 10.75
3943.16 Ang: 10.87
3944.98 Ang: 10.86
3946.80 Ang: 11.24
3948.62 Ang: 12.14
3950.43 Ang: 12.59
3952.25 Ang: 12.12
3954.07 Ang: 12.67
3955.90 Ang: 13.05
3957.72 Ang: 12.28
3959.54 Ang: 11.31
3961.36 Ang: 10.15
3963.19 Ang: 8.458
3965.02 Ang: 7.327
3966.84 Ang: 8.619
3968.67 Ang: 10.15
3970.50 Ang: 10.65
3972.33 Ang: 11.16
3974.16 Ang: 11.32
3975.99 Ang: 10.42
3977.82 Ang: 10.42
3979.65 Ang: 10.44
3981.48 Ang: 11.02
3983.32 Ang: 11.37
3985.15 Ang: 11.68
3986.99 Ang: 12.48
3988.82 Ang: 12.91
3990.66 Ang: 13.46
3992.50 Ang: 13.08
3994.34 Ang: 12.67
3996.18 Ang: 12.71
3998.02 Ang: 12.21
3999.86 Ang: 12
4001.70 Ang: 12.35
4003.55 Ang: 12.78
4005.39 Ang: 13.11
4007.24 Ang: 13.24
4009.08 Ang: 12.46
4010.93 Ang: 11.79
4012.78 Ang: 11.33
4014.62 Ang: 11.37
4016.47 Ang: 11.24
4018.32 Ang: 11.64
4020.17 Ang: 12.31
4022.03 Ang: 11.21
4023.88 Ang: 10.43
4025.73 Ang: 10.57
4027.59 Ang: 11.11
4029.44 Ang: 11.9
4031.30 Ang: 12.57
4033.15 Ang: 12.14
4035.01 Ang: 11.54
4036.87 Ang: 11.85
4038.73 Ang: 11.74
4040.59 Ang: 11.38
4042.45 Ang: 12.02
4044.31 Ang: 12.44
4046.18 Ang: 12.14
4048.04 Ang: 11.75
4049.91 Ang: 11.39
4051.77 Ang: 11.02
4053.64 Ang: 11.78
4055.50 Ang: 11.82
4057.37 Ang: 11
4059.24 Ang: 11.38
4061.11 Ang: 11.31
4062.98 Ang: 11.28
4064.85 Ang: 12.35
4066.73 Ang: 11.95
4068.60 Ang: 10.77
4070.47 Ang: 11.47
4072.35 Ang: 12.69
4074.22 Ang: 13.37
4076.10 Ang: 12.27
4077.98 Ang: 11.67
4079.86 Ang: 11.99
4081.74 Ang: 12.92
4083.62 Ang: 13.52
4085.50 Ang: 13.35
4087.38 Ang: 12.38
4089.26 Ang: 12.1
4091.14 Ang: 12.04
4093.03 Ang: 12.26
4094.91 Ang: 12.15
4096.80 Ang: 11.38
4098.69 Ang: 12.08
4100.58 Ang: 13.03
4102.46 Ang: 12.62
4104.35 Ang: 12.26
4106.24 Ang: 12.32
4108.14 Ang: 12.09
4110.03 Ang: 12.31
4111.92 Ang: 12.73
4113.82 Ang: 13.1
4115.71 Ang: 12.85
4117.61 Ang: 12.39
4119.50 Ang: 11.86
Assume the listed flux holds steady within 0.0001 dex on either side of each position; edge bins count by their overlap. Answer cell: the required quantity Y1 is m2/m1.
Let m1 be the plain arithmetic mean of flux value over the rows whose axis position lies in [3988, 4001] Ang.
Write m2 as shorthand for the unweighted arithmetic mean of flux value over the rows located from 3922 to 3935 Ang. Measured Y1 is 0.78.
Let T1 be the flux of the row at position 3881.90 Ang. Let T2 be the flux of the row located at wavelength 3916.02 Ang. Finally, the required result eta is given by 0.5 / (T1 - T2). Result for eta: 0.3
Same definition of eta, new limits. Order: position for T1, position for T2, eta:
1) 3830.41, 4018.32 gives -0.4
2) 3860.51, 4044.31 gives 1.2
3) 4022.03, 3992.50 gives -0.3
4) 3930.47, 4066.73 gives -0.2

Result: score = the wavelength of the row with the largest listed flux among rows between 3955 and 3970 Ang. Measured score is 3955.90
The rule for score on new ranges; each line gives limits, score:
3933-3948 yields 3946.80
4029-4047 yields 4031.30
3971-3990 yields 3988.82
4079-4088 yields 4083.62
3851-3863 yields 3860.51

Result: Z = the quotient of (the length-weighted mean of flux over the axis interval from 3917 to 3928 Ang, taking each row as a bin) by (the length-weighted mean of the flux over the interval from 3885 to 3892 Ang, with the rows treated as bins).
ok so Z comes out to 0.98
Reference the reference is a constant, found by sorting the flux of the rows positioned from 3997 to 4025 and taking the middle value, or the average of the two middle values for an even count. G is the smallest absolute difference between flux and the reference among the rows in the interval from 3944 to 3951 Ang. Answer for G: 0.14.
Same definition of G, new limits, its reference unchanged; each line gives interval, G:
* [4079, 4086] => 0.01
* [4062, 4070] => 0.05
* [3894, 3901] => 0.14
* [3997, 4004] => 0.00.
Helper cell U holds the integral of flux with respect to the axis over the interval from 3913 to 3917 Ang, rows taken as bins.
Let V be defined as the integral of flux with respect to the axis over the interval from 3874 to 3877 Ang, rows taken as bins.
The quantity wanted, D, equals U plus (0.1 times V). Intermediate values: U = 44.1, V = 34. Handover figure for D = 47.5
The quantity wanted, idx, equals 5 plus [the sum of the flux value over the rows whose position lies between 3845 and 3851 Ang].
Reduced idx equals 38.9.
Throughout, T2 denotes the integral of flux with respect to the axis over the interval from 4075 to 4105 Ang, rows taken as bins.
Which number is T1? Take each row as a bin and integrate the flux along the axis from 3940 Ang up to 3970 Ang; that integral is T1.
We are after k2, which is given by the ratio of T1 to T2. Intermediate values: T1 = 327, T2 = 371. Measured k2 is 0.88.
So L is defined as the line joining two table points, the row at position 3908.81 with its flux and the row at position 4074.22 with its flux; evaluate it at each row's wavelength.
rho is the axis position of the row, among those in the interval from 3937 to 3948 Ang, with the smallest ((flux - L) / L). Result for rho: 3937.72 Ang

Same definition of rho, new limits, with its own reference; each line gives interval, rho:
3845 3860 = 3846.31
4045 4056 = 4051.77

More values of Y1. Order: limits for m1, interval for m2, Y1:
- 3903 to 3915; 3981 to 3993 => 1.03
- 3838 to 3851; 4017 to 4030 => 1.03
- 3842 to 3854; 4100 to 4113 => 1.13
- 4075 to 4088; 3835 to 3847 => 0.84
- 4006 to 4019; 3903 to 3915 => 1.00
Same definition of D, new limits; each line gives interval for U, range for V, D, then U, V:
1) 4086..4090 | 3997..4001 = 54.4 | 49.5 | 49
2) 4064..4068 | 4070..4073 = 51.7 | 48.1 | 36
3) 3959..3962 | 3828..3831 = 35.3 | 32.2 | 31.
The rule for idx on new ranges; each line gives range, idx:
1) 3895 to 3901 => 39.5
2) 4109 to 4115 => 43.1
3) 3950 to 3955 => 42.4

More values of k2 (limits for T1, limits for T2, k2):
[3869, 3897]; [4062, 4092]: 0.91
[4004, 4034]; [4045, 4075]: 1.01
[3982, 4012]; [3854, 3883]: 1.10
